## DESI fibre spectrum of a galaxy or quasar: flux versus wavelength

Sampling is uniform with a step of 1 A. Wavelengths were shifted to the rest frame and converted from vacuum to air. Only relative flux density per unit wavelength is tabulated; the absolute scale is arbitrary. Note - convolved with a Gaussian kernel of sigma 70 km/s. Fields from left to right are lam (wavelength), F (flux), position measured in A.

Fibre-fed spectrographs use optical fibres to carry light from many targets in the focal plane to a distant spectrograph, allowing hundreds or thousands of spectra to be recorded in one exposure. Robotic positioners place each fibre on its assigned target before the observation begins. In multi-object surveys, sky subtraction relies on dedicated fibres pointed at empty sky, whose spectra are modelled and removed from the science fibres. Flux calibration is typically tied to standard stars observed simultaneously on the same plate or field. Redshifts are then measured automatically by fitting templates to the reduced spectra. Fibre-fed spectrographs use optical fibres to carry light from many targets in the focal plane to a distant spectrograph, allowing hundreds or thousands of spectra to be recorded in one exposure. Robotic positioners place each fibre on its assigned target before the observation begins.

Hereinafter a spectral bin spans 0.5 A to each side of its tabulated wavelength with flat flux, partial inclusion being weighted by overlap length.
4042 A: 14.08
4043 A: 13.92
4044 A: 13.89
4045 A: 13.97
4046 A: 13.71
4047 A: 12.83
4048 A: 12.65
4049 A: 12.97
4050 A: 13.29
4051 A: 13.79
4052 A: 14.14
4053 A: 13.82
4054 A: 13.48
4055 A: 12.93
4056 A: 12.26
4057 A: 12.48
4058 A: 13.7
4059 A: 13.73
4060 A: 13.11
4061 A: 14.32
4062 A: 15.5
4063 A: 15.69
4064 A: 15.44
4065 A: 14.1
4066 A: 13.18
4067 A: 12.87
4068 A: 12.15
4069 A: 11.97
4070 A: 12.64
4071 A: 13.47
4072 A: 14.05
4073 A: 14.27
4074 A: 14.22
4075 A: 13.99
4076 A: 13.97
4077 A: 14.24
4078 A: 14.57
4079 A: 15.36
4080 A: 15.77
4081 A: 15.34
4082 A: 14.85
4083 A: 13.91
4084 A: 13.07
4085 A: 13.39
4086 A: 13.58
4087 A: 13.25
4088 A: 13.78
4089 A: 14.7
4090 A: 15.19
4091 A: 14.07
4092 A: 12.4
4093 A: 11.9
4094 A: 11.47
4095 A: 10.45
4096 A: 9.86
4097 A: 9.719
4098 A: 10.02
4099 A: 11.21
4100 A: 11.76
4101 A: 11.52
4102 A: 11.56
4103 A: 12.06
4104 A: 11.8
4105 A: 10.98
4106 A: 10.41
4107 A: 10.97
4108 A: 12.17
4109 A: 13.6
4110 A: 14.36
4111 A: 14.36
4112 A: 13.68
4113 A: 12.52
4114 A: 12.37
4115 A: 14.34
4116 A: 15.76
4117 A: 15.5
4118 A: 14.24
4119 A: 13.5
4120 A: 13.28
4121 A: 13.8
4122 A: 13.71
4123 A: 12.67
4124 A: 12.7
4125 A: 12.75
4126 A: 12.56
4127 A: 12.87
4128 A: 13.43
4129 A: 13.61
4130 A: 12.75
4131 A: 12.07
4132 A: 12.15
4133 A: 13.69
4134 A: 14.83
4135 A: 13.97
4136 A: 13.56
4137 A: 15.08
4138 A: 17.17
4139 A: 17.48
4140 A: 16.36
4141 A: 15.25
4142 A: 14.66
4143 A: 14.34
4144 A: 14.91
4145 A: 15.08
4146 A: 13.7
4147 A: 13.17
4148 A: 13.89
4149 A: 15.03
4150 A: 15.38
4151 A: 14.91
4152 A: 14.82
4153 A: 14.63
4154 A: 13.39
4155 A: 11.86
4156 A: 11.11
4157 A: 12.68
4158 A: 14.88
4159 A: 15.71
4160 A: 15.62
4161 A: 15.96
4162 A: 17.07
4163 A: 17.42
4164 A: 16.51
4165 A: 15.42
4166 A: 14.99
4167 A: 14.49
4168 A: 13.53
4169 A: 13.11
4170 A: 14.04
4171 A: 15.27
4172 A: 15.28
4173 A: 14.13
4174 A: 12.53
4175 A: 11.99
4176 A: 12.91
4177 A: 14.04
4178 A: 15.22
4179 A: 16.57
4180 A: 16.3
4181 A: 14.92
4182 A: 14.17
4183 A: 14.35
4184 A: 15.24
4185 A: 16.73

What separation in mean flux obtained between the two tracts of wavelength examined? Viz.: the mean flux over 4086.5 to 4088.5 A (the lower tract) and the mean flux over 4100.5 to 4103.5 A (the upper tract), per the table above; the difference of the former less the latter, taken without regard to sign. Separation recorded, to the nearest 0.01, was 1.80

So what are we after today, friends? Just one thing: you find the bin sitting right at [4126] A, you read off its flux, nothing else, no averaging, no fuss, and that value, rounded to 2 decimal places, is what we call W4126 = 12.56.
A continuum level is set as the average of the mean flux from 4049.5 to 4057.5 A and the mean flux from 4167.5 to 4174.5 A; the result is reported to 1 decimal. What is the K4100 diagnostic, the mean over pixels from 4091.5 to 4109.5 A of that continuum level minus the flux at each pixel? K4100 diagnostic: 2.3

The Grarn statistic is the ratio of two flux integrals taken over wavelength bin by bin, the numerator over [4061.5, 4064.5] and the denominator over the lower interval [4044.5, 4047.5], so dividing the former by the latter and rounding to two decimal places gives 1.15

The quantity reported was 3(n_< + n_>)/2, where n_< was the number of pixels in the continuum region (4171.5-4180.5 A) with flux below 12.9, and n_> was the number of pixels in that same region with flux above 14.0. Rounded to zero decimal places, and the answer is 12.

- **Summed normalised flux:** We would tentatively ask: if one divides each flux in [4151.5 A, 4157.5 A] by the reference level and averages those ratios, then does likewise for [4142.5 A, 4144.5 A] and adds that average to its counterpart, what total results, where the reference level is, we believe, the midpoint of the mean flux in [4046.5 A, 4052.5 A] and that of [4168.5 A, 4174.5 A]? 2.03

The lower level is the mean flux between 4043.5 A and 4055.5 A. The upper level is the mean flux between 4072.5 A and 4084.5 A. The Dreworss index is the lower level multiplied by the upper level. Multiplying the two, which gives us 195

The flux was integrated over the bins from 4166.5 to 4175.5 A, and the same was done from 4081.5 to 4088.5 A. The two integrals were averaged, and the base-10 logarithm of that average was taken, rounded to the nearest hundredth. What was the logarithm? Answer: 2.04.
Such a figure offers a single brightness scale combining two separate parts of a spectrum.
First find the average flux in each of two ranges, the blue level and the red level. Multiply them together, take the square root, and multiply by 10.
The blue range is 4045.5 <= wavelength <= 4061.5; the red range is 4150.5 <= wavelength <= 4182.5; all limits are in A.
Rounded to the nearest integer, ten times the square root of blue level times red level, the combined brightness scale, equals 139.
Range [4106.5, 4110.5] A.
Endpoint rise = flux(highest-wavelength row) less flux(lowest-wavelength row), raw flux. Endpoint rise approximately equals 3.4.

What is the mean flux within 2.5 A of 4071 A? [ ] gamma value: 13.3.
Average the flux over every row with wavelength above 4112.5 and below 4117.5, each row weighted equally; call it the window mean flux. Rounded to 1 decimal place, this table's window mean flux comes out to 14.1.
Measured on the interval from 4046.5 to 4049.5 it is 12.8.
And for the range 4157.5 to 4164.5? 16.2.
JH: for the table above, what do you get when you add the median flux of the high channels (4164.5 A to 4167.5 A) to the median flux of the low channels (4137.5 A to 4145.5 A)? 30.2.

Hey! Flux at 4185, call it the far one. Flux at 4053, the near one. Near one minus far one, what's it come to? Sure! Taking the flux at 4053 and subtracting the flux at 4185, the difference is -2.9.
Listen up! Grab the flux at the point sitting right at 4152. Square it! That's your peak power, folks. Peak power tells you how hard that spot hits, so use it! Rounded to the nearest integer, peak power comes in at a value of 220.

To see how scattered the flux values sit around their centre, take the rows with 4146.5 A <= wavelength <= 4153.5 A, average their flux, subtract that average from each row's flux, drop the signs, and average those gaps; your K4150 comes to 0.6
